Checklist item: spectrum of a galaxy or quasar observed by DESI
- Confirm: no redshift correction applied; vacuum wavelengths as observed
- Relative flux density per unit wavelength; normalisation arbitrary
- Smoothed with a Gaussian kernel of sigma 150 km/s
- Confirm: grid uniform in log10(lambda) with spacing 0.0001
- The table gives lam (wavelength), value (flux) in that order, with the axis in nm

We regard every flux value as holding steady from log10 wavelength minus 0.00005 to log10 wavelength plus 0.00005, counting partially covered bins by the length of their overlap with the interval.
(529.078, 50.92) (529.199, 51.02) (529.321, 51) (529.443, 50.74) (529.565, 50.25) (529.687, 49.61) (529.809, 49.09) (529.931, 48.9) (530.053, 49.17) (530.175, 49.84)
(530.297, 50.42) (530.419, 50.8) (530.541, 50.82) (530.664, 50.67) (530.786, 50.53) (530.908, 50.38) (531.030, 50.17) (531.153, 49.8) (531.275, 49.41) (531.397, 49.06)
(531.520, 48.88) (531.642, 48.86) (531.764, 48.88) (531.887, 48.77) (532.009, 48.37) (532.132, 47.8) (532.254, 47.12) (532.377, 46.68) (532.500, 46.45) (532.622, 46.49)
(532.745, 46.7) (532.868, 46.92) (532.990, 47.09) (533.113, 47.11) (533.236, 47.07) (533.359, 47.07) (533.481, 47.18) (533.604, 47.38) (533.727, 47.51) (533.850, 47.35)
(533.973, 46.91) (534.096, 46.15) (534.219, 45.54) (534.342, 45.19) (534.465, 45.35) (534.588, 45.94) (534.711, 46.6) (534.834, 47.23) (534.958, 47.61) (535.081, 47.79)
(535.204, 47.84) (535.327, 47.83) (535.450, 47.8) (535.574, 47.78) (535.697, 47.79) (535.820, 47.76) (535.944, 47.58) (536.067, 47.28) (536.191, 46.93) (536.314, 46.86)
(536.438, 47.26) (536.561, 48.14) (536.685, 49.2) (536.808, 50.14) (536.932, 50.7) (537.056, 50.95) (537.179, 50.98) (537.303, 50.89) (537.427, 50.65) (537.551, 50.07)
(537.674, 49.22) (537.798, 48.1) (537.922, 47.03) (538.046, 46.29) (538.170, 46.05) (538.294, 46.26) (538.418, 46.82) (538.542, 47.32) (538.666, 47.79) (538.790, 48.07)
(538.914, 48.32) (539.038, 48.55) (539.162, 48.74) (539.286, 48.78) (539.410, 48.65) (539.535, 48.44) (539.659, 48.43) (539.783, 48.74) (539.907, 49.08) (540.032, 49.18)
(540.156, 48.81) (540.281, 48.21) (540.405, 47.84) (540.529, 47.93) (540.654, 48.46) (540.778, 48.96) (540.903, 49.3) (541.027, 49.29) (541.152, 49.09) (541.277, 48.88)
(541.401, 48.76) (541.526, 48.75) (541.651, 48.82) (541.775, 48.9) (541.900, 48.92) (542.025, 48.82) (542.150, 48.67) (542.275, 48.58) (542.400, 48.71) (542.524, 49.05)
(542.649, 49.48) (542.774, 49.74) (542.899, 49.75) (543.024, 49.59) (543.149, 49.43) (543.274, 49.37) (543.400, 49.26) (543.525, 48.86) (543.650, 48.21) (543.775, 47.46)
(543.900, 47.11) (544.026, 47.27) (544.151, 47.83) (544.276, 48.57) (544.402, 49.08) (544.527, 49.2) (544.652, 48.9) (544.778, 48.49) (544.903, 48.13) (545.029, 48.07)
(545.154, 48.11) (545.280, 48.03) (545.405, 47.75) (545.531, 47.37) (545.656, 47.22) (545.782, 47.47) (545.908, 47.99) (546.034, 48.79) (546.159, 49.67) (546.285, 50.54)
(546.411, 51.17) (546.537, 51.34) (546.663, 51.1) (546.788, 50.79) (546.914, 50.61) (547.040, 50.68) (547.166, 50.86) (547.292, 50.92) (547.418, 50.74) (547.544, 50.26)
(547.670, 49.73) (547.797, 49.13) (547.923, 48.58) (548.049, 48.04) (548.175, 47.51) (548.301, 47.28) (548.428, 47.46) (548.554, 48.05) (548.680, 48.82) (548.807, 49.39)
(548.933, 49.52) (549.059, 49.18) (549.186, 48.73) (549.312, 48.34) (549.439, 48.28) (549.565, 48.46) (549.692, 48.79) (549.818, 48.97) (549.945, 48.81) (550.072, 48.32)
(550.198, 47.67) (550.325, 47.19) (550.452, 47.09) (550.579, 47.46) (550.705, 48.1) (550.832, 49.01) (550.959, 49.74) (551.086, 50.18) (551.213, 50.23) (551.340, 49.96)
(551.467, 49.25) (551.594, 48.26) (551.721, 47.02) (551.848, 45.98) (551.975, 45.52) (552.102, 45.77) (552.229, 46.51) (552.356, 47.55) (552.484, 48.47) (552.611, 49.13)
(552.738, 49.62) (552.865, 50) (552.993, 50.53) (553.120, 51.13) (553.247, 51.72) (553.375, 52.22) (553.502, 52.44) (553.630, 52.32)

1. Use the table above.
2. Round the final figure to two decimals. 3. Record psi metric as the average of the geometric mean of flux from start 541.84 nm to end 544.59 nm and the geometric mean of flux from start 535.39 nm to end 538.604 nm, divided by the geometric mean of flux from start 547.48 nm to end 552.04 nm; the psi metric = 1.00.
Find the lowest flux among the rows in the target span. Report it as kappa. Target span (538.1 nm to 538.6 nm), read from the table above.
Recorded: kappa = 46.05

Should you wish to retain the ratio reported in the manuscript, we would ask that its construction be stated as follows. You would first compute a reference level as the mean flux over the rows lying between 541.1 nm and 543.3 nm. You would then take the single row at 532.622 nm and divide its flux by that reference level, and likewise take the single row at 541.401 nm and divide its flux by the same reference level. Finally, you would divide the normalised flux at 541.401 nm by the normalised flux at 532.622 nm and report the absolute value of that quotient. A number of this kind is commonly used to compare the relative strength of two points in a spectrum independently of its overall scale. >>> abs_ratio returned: 1.05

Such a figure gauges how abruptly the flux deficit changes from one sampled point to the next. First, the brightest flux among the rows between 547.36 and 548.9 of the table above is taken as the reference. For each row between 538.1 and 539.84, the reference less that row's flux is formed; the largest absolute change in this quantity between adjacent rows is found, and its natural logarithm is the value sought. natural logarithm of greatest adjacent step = -0.6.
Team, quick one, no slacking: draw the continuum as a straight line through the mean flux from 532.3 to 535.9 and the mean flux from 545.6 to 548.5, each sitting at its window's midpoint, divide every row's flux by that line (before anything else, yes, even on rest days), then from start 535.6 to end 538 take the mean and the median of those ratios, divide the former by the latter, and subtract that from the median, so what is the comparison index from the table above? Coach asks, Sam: 0.00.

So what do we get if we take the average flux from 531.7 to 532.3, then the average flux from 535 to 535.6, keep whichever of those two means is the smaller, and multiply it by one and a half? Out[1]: 71.7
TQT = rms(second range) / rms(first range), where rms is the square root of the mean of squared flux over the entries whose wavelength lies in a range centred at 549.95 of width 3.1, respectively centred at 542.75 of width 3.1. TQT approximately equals 0.999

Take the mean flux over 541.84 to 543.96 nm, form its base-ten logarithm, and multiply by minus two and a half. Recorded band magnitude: -4.22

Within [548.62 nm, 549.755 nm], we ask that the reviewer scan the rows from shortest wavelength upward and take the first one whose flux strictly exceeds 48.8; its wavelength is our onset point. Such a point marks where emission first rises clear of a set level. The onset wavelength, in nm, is 548.680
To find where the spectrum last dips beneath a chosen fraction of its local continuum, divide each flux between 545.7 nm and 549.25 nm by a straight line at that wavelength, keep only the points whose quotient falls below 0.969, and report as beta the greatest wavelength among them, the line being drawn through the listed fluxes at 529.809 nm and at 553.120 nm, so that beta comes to 549.186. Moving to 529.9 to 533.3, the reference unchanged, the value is 533.236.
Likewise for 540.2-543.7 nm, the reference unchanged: 543.650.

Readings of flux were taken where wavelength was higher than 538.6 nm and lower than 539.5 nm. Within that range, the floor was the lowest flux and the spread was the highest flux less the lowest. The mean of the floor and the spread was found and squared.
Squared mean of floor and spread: 595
